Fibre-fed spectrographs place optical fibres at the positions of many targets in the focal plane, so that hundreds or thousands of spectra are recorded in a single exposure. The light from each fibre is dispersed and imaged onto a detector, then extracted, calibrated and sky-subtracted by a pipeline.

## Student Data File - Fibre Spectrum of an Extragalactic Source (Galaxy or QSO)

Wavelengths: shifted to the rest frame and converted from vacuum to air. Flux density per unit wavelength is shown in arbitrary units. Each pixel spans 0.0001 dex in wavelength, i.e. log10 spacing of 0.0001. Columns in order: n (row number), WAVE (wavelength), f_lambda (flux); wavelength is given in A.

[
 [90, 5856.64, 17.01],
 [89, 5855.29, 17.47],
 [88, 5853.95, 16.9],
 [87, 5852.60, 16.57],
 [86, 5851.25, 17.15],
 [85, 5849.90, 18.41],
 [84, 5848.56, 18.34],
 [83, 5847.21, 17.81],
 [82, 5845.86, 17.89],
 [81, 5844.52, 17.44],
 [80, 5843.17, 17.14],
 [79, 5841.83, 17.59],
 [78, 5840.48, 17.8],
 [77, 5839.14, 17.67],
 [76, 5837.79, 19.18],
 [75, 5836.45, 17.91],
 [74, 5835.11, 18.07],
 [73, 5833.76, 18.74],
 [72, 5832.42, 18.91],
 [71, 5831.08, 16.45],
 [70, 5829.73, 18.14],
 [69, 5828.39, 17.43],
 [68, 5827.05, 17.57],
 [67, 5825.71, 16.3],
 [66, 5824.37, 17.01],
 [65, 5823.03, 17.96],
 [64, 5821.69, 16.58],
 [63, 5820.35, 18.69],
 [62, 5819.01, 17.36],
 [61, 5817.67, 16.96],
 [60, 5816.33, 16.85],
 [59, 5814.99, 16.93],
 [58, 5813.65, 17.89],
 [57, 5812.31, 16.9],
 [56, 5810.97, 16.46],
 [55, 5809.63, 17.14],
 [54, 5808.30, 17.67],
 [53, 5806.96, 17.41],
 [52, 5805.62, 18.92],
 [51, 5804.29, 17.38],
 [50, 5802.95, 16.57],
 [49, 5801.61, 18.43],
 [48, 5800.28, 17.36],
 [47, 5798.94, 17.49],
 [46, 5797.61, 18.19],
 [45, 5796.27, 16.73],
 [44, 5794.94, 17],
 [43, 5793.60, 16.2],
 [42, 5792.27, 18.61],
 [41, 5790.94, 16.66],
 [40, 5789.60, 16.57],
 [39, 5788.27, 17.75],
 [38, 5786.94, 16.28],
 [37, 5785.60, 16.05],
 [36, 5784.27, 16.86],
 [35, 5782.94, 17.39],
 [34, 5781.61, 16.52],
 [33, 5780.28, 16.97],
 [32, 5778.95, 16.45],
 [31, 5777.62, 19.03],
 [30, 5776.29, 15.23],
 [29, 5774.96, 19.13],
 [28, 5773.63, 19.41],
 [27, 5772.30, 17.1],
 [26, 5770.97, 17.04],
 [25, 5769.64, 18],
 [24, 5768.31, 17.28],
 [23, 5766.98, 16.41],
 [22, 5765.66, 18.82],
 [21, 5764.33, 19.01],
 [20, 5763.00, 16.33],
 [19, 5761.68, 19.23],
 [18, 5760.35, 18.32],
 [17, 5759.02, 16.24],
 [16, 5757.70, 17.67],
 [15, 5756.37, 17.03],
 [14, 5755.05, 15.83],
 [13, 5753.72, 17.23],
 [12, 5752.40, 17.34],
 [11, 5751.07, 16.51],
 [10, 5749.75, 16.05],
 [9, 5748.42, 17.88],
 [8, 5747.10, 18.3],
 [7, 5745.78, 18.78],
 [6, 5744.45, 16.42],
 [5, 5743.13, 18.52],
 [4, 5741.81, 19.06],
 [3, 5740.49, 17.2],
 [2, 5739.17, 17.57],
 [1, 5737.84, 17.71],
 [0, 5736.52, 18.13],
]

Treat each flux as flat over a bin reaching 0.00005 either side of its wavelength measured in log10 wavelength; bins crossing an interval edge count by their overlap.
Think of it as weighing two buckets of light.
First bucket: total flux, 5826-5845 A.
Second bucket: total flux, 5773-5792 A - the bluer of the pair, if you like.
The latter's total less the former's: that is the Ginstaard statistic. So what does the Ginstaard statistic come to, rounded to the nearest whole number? -10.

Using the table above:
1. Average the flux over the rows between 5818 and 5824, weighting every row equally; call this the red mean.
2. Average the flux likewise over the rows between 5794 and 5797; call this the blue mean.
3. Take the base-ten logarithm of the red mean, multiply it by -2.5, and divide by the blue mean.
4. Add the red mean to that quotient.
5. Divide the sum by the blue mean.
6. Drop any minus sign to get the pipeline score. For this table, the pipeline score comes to 1.04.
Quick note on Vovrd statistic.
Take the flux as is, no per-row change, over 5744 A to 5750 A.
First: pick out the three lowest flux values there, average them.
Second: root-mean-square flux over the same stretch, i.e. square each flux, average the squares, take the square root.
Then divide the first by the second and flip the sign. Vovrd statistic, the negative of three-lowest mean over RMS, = -0.958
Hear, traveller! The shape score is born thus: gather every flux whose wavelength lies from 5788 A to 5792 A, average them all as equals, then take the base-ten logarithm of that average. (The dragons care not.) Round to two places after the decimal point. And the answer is 1.23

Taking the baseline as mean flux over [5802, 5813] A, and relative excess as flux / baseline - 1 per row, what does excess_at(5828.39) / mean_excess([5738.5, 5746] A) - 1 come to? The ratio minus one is -0.8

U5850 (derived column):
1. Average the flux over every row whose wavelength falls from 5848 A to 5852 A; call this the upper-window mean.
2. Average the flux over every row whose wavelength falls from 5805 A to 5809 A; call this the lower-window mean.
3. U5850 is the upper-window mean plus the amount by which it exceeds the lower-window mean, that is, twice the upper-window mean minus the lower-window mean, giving 17.9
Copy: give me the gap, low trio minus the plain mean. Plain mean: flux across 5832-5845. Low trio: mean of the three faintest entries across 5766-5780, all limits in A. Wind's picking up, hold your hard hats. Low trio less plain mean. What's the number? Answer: -2.01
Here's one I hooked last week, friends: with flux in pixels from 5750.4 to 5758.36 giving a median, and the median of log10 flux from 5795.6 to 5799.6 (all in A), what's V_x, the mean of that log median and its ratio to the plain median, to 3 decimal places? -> 0.658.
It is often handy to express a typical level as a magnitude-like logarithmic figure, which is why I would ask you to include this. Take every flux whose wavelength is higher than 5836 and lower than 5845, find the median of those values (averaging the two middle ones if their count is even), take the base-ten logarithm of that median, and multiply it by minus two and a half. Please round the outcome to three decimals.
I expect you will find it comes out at -3.118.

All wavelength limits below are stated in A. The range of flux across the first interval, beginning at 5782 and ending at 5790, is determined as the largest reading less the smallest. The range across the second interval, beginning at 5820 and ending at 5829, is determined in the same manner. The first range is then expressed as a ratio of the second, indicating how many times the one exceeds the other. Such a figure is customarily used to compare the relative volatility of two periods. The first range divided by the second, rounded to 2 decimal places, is 0.71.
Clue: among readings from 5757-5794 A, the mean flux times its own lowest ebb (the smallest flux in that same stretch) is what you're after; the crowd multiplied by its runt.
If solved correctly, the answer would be 265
